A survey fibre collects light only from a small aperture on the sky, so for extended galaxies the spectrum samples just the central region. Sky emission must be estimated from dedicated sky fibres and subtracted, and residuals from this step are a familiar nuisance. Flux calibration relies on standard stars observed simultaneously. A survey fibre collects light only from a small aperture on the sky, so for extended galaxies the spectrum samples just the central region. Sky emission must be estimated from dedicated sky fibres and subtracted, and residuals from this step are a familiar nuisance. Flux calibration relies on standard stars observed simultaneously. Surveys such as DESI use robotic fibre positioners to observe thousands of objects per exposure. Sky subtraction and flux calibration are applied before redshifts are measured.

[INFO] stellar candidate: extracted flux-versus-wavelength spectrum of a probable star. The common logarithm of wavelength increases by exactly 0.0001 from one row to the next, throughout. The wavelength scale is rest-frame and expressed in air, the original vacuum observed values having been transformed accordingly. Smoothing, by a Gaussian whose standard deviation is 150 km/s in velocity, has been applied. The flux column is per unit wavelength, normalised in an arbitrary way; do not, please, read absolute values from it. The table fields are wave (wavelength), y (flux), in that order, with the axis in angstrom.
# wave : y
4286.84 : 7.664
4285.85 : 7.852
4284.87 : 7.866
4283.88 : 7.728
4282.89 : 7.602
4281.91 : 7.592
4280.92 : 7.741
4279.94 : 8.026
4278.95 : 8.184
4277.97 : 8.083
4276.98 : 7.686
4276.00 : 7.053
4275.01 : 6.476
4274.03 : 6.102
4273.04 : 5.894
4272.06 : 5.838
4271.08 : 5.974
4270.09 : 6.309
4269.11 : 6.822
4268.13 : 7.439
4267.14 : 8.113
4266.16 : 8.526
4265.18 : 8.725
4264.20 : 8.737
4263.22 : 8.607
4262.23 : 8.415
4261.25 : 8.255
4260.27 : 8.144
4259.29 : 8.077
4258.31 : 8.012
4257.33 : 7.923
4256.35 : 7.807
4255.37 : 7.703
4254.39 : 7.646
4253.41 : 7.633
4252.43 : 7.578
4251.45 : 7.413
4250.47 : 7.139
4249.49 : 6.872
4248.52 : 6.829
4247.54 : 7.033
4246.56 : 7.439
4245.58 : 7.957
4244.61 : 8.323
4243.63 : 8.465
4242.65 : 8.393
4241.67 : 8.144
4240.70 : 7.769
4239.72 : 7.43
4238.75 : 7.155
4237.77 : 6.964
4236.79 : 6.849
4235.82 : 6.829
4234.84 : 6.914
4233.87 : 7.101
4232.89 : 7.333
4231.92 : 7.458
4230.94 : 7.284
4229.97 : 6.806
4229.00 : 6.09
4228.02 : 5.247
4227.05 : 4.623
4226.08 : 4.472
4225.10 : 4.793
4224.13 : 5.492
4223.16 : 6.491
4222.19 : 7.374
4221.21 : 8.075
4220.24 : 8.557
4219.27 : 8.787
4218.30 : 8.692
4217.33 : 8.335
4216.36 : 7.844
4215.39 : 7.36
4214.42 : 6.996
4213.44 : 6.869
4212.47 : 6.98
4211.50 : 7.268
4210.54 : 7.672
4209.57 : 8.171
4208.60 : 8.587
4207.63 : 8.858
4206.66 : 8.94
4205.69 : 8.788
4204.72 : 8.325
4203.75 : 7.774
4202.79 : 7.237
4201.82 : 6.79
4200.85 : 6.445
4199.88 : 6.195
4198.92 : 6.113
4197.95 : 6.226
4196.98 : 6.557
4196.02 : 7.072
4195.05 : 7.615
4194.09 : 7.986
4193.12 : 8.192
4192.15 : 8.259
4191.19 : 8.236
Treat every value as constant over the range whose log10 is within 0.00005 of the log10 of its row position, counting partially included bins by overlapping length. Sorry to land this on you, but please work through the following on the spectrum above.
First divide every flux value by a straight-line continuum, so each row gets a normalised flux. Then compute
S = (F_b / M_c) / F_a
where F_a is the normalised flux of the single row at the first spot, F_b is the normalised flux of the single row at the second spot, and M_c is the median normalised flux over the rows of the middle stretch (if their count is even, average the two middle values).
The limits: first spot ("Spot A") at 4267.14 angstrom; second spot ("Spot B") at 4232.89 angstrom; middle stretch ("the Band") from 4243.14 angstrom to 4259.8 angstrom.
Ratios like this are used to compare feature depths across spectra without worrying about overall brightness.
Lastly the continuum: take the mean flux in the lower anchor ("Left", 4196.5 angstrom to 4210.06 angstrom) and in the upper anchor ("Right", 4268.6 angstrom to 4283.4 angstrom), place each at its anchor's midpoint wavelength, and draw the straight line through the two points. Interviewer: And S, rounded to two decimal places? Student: 0.82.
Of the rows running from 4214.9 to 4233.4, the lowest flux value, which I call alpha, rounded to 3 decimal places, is 4.472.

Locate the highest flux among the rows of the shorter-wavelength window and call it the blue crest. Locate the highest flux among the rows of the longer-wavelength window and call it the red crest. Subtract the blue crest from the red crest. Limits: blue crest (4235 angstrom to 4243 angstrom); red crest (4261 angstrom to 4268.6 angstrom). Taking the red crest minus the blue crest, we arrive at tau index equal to 0.34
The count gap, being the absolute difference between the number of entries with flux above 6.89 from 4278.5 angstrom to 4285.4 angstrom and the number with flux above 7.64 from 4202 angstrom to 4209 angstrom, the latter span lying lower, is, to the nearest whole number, 1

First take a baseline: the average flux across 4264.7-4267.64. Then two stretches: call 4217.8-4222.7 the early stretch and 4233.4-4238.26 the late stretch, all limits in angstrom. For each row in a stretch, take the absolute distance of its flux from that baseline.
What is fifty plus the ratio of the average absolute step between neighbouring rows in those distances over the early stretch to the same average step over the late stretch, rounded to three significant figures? 53.2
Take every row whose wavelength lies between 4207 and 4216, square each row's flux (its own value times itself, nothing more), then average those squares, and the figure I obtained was 59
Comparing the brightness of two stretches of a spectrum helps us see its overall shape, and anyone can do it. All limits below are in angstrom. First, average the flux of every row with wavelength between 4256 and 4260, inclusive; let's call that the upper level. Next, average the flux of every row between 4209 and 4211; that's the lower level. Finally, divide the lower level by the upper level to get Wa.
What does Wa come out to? 1.00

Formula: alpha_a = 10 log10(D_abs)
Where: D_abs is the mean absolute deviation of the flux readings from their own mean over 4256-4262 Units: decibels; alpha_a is -9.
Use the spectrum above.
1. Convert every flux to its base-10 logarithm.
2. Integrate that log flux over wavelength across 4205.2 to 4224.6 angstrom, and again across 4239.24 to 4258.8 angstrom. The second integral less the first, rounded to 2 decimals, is 0.04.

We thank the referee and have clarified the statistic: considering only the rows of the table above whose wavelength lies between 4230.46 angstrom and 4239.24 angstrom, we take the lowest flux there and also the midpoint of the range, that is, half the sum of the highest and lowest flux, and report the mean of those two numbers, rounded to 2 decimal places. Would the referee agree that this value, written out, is 6.99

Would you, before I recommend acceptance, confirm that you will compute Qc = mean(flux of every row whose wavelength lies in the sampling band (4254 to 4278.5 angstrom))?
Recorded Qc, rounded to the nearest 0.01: 7.53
